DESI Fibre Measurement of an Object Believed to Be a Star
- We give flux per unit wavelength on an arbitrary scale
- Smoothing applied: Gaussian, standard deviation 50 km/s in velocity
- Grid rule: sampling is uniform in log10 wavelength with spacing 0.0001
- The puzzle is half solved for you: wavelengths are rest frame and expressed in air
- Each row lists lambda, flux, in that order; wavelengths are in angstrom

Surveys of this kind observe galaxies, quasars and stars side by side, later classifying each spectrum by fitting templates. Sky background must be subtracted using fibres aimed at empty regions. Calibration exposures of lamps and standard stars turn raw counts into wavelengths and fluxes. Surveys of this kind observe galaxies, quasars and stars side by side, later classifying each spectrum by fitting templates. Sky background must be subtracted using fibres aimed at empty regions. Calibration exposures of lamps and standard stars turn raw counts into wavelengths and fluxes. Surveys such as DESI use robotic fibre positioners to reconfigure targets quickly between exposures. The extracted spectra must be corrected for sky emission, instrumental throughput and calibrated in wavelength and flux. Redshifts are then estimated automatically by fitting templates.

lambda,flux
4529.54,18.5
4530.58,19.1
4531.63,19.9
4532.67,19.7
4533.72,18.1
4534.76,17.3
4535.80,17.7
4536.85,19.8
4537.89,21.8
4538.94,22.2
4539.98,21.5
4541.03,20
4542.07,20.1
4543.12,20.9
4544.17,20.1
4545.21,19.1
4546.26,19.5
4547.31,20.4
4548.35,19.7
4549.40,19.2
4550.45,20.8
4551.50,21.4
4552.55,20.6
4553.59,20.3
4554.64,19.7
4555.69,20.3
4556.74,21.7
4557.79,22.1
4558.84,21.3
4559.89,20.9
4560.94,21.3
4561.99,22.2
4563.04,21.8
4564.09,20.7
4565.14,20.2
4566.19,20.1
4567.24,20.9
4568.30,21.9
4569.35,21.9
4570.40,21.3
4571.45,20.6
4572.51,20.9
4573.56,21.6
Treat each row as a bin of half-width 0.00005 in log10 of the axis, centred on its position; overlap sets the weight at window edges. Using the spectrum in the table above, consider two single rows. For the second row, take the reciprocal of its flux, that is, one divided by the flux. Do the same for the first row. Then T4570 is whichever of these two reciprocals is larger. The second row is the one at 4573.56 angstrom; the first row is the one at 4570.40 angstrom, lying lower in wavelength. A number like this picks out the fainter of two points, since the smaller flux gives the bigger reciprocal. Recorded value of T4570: 0.047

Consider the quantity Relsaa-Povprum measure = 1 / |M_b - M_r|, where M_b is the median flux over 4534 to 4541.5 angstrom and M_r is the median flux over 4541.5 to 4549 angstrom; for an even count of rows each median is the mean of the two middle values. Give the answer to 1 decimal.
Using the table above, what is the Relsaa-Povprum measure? 10.0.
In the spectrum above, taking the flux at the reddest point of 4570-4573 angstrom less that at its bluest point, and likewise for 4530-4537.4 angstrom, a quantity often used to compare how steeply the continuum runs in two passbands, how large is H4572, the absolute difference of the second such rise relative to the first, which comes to 1.1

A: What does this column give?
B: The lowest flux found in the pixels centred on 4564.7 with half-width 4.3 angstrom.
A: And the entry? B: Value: 20.1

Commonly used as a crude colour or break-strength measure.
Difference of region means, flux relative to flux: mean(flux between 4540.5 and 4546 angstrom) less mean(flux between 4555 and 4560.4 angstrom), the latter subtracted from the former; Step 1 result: -1.2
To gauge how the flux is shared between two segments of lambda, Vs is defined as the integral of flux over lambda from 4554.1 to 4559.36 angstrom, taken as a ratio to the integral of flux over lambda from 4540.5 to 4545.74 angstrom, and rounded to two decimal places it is 1.05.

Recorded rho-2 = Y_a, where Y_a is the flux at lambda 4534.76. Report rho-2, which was 17.3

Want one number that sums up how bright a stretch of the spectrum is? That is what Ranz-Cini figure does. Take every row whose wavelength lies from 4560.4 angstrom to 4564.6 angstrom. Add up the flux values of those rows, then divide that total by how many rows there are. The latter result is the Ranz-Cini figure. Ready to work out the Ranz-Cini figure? 21.5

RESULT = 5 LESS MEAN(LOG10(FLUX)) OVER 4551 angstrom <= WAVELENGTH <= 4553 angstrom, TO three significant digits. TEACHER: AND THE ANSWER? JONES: 3.68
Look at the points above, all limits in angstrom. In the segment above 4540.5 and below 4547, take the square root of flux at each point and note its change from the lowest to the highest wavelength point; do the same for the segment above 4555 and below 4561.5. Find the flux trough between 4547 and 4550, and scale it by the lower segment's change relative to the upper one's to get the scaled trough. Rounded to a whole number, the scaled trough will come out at -10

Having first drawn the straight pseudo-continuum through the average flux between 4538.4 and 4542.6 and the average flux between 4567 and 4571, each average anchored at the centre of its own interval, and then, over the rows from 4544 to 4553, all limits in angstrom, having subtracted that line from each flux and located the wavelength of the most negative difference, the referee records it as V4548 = 4545.21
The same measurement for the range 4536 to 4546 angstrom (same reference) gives 4545.21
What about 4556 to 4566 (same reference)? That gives 4565.14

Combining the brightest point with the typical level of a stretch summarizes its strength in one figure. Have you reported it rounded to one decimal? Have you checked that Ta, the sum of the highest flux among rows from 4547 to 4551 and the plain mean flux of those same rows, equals 40.8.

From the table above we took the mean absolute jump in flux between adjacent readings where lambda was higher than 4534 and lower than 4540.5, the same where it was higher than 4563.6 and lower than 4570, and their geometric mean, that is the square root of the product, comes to 0.73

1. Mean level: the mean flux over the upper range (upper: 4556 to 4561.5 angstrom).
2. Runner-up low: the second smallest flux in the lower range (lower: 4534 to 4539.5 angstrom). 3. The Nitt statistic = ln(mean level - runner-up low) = 1.3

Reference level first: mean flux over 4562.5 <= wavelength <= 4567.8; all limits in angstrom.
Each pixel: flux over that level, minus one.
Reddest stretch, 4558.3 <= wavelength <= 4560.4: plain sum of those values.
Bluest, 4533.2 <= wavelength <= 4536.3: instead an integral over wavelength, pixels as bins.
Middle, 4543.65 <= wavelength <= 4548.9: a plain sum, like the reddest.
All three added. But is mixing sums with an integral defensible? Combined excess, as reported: -0.66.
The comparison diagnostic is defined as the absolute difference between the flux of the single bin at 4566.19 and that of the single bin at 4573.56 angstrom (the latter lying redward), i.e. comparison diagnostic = 1.5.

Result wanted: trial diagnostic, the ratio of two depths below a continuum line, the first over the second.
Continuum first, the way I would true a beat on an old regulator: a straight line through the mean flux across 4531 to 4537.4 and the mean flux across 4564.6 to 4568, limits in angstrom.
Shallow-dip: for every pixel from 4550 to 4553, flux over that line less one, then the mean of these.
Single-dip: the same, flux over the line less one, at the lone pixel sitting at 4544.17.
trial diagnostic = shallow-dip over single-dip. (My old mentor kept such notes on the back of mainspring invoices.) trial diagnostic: 1.5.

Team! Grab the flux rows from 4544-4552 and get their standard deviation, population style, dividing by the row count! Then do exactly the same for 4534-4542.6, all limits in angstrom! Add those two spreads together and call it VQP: 2.45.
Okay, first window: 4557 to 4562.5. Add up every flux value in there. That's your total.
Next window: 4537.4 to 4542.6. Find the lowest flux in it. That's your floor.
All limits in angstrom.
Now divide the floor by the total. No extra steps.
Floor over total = 0.186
